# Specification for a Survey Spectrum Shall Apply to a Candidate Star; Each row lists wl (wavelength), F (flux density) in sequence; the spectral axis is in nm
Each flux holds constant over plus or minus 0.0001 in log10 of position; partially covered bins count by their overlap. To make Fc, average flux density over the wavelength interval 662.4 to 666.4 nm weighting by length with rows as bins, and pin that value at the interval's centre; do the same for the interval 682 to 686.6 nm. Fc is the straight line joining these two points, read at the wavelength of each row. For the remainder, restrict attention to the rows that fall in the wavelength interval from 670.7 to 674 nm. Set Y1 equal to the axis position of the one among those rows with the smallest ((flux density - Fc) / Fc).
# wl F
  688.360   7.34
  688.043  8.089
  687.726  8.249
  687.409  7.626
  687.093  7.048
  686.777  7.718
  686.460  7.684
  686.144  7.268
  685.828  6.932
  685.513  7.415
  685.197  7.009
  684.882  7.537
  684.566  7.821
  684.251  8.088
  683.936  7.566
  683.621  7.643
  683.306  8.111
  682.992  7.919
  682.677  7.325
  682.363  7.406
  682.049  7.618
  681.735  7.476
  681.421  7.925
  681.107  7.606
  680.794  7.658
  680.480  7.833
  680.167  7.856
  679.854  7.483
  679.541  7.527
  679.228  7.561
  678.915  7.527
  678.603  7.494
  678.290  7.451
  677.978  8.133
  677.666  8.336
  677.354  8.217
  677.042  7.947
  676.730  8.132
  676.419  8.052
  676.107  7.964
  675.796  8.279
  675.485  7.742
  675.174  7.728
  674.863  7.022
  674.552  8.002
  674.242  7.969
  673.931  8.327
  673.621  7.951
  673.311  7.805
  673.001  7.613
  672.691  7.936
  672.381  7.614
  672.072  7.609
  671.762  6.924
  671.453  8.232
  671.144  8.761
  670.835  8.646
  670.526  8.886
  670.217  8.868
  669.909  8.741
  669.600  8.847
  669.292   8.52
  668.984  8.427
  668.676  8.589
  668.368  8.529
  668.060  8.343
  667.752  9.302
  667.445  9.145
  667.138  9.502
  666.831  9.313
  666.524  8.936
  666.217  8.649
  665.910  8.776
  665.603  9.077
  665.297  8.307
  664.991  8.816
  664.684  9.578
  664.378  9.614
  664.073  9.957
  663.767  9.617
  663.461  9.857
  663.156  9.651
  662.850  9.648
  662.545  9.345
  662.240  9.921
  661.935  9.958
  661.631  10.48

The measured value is 671.762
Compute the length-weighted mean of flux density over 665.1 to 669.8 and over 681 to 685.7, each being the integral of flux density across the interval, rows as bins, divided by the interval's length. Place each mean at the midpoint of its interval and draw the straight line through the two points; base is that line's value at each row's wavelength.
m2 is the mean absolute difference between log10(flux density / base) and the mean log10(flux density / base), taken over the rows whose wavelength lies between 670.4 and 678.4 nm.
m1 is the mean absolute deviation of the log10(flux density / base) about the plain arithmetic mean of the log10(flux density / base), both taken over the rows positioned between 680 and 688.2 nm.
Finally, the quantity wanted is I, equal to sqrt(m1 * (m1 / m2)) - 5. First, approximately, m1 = 0.017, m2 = 0.020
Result -4.88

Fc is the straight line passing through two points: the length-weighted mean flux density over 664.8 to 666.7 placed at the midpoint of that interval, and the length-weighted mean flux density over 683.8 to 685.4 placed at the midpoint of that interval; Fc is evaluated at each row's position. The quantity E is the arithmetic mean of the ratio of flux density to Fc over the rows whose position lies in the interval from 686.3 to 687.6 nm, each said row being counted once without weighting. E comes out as 1.01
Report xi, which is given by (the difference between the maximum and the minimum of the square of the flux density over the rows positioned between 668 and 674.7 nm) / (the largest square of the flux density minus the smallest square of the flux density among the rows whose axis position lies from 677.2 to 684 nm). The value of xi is 2.0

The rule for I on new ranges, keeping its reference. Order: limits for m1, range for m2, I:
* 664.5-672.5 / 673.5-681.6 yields -4.83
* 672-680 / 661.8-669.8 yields -4.89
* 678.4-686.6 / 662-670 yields -4.89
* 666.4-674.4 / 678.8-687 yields -4.83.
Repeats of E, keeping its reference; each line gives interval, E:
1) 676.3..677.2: 0.99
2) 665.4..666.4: 1.01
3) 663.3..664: 1.09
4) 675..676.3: 0.97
